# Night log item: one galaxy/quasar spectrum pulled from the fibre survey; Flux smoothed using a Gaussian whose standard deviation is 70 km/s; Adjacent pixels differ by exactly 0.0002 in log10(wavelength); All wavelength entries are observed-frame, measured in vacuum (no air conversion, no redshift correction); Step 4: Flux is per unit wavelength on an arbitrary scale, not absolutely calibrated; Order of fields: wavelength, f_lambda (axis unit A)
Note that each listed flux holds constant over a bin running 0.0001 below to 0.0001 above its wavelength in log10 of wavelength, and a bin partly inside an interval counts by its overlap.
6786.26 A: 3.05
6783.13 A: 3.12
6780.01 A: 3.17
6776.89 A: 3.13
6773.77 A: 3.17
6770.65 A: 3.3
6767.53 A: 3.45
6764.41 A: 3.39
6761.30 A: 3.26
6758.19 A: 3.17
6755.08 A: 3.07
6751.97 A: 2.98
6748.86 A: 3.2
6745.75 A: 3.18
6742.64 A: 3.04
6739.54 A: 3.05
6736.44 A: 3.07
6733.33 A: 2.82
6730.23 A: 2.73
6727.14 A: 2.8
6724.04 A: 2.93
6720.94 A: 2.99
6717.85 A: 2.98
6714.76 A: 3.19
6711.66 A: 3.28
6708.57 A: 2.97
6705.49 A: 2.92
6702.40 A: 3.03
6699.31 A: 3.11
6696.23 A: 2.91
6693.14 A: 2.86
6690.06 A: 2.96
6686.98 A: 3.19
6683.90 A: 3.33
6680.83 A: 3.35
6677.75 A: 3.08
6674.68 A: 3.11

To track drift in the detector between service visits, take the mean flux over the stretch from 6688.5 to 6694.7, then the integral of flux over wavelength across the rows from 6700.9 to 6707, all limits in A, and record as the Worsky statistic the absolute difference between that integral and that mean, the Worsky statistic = 15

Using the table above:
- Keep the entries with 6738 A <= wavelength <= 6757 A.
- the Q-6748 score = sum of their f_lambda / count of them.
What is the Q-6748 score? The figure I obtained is 3.09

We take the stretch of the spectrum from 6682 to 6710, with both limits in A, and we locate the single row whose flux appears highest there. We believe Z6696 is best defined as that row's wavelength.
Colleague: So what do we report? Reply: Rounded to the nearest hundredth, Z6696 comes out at 6683.90 A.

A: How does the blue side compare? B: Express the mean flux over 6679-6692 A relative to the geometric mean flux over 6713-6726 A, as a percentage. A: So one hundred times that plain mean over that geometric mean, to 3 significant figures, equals 106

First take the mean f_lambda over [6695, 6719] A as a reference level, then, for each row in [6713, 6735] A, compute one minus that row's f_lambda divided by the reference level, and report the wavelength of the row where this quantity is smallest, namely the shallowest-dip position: 6714.76 A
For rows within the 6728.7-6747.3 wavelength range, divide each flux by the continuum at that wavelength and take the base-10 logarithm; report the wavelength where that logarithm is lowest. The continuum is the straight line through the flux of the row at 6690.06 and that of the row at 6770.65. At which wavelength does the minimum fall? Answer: 6730.23 A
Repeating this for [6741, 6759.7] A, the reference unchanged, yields 6751.97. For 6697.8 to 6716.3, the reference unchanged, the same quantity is 6705.49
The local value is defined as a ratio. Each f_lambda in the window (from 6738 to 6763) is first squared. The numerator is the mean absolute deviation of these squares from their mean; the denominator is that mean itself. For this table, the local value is 0.054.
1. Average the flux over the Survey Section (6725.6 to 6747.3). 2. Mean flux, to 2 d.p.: 2.96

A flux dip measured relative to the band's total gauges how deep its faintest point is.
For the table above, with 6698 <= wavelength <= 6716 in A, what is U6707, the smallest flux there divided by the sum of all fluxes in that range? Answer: 0.16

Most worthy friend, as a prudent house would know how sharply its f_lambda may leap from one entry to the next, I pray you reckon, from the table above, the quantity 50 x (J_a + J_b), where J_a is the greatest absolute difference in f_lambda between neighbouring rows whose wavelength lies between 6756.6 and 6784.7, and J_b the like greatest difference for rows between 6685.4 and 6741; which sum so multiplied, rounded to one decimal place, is 23.0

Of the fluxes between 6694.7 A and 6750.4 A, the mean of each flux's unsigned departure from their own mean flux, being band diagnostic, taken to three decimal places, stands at 0.117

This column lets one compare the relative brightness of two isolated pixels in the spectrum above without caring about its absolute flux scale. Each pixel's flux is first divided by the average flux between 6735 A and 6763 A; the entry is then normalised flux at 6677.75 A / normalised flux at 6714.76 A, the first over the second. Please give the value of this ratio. 0.97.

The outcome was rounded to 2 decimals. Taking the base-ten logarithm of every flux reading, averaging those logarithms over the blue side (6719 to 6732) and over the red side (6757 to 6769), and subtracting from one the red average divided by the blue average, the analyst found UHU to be -0.14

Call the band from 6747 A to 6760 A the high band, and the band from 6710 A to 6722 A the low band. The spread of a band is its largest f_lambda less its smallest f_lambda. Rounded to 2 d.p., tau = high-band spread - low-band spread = -0.08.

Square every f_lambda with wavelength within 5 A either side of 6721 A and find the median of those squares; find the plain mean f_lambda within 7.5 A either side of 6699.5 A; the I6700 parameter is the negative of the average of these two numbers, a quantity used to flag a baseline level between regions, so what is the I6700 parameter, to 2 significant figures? -5.9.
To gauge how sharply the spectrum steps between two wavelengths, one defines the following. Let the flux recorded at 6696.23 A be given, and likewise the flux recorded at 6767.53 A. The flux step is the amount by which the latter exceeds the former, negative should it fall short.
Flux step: 0.54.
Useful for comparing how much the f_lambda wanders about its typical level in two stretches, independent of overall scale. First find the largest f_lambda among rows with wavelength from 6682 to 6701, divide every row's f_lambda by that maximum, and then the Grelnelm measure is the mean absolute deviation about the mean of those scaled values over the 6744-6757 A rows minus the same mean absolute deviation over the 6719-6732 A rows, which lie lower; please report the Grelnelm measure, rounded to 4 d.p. -0.0045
